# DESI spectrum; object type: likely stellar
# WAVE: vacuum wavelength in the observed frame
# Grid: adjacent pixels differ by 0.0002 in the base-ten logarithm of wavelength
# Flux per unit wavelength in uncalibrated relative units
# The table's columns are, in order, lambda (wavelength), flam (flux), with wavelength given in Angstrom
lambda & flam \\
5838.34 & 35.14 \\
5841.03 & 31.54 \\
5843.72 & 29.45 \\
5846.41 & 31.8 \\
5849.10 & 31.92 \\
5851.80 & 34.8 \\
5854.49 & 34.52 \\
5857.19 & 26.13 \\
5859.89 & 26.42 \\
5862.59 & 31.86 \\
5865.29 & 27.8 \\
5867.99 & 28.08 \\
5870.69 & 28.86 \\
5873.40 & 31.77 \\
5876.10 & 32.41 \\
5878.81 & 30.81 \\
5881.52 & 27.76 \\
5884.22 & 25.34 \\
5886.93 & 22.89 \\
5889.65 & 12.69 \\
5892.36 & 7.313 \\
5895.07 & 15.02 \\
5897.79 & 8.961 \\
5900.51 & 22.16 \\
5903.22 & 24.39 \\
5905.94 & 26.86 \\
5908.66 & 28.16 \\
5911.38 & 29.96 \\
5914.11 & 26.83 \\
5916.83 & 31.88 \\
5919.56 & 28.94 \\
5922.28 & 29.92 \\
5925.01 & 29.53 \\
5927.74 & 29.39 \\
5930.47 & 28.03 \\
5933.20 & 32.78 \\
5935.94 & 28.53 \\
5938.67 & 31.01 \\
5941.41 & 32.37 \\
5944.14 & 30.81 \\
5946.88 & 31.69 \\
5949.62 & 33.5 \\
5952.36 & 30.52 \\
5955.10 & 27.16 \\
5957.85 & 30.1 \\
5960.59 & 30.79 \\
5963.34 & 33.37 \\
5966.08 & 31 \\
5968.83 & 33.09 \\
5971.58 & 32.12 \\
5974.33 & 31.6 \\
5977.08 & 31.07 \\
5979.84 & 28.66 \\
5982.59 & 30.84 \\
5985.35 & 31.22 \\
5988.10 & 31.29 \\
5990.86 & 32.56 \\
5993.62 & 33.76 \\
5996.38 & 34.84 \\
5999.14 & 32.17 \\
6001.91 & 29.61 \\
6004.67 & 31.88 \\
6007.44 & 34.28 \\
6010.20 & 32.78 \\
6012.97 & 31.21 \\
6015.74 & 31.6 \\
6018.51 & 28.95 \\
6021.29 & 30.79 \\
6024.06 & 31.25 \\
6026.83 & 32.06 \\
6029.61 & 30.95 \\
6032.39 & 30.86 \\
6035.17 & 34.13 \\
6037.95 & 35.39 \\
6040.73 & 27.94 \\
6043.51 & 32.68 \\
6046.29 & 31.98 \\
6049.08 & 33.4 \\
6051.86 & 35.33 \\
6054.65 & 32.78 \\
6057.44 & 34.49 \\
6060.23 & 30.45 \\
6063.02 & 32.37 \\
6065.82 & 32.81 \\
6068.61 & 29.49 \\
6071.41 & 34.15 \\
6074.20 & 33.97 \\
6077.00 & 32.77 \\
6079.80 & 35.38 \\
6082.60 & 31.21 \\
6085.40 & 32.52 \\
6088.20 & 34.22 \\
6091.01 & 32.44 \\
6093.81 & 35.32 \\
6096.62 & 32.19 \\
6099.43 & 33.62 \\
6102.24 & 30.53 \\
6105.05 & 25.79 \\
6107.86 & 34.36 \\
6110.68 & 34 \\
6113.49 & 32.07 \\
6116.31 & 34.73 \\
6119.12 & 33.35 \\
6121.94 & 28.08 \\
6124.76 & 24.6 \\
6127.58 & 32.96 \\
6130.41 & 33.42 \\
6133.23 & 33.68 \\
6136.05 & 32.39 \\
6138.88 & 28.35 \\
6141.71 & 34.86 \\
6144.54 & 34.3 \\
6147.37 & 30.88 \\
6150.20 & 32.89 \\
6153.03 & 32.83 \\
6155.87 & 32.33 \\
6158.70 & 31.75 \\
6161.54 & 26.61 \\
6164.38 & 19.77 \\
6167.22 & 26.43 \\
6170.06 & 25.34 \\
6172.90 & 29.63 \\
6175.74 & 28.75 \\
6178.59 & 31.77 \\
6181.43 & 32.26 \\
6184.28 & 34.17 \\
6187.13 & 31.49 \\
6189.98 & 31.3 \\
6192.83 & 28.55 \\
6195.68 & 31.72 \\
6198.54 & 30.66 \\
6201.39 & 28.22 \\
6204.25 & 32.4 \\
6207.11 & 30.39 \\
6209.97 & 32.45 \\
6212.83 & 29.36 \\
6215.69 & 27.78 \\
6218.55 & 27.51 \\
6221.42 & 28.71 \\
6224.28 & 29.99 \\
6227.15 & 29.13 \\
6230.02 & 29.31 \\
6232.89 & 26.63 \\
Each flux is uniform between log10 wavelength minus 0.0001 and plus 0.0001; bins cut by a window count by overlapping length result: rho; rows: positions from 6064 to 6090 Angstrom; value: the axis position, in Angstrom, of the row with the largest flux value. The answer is 6079.80 Angstrom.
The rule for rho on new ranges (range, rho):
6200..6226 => 6209.97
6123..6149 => 6141.71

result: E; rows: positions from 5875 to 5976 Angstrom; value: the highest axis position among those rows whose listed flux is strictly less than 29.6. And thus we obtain 5955.10 Angstrom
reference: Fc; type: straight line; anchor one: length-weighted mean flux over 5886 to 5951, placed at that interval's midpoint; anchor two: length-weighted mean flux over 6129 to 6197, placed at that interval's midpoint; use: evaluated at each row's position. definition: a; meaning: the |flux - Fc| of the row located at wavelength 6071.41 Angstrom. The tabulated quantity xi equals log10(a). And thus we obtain 0.72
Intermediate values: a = 5.2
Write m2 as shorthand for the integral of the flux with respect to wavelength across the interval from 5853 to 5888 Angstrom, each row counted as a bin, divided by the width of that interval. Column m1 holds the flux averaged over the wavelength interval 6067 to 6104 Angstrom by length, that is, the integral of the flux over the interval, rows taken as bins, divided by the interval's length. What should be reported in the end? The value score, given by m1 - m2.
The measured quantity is 3.9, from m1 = 32.8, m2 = 28.9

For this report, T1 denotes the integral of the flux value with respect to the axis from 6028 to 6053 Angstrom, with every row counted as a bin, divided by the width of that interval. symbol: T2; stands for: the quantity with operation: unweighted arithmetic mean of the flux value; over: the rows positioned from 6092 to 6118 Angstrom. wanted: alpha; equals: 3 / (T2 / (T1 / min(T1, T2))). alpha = 0.092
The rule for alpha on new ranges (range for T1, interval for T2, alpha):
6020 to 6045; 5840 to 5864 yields 0.100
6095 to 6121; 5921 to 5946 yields 0.106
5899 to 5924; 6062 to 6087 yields 0.092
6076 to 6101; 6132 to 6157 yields 0.095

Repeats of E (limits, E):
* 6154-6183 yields 6175.74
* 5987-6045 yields 6040.73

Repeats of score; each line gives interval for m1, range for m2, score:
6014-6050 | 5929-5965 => 0.8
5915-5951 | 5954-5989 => -0.4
